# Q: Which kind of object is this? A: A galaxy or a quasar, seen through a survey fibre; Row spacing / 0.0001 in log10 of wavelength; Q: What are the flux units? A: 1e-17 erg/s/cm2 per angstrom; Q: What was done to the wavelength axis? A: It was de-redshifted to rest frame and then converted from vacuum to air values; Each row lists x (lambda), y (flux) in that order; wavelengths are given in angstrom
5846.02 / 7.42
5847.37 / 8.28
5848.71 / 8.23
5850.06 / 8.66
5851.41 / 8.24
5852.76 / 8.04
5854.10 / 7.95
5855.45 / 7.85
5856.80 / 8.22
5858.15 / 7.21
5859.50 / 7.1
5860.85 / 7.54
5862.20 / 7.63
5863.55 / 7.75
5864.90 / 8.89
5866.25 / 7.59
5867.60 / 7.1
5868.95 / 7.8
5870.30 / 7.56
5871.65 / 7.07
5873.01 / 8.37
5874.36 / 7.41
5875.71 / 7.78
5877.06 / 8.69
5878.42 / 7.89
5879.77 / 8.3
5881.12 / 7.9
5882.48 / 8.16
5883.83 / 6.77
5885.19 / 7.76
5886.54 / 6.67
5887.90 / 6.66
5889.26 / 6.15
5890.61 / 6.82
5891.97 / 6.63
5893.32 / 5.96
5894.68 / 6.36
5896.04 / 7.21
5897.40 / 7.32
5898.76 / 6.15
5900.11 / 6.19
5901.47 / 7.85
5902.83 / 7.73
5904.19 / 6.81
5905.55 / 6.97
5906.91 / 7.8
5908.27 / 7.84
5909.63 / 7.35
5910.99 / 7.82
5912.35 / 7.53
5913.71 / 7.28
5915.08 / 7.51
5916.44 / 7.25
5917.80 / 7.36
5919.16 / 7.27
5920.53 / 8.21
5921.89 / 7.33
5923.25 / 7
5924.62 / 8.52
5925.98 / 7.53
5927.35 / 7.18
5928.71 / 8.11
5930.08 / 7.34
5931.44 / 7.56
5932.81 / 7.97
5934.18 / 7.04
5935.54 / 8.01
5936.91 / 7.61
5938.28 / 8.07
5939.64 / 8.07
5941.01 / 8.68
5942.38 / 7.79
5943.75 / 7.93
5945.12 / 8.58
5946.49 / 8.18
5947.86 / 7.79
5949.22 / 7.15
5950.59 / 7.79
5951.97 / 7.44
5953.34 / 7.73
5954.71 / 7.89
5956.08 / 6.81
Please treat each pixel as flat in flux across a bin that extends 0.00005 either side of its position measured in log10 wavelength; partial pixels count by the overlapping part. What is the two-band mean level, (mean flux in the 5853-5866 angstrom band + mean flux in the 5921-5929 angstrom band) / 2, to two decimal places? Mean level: 7.70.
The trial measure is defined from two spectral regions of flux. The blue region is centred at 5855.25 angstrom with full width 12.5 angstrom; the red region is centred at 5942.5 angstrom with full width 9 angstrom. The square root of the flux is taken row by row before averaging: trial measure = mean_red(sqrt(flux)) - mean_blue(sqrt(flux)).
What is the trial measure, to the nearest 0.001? 0.057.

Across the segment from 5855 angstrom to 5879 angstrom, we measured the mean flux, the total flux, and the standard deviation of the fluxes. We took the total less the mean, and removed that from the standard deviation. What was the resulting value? -131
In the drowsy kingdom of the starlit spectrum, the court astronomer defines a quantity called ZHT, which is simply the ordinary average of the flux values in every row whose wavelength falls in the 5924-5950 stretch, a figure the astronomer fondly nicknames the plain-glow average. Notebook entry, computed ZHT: 7.8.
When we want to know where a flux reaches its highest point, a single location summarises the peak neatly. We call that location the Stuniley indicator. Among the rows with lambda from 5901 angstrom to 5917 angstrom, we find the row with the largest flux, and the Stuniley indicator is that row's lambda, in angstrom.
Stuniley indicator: 5901.47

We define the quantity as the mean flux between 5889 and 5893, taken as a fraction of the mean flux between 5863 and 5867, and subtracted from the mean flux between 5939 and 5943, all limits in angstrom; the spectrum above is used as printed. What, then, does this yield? 7.37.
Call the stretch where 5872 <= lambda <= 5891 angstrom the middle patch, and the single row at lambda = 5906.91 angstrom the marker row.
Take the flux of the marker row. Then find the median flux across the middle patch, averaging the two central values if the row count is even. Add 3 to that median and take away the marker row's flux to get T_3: 2.97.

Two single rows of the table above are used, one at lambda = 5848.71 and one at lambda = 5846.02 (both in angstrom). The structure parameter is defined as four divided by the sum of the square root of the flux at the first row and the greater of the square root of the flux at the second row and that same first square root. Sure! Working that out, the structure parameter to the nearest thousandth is 0.697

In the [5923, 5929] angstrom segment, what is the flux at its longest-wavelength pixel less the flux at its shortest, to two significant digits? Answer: 1.1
